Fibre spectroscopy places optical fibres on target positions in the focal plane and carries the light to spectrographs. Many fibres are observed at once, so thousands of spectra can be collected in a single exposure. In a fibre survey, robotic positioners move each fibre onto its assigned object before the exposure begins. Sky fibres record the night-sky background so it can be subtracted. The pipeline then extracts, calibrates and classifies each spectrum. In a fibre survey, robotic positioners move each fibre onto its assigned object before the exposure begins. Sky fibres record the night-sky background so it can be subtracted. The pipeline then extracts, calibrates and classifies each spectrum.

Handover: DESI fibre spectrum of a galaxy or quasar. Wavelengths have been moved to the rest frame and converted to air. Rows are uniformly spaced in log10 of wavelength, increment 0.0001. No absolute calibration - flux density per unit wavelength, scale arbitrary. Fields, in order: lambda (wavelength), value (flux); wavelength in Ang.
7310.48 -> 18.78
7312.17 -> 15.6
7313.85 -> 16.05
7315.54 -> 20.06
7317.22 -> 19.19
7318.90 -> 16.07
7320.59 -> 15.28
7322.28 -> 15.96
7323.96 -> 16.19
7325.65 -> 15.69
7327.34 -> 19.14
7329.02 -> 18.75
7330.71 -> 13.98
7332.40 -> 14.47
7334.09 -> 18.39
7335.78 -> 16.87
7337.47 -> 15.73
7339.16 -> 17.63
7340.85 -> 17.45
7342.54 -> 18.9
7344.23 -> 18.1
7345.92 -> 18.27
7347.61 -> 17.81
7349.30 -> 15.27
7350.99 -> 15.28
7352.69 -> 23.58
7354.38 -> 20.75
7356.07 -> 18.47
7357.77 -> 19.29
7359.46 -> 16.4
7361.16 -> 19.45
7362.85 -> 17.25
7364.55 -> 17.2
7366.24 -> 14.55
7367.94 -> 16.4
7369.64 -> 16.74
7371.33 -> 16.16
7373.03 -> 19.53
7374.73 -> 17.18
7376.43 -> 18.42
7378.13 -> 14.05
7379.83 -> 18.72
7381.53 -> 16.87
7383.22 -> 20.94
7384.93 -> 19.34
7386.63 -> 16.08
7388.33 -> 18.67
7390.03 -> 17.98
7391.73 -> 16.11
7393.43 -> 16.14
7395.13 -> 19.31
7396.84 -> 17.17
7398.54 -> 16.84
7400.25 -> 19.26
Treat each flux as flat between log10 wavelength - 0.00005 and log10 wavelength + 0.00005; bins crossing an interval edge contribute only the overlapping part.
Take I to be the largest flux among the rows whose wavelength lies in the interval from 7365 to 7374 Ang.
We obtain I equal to 19.53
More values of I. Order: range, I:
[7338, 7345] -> 18.9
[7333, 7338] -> 18.39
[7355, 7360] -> 19.29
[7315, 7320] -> 20.06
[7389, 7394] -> 17.98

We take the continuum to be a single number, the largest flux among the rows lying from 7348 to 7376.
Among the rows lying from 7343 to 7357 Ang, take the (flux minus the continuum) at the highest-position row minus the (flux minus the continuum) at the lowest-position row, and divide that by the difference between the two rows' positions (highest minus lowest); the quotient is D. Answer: 0.03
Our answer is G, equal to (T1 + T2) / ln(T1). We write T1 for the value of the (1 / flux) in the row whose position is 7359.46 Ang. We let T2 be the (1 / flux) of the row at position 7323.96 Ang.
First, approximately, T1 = 0.0610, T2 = 0.062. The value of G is -0.044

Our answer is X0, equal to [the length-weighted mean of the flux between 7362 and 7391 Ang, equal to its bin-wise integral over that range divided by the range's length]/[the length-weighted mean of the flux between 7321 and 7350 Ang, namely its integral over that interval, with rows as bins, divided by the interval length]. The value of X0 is 1.03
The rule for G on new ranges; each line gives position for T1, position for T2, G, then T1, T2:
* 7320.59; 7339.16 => -0.045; 0.0654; 0.057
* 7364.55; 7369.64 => -0.041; 0.0581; 0.060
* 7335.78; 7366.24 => -0.045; 0.0593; 0.069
